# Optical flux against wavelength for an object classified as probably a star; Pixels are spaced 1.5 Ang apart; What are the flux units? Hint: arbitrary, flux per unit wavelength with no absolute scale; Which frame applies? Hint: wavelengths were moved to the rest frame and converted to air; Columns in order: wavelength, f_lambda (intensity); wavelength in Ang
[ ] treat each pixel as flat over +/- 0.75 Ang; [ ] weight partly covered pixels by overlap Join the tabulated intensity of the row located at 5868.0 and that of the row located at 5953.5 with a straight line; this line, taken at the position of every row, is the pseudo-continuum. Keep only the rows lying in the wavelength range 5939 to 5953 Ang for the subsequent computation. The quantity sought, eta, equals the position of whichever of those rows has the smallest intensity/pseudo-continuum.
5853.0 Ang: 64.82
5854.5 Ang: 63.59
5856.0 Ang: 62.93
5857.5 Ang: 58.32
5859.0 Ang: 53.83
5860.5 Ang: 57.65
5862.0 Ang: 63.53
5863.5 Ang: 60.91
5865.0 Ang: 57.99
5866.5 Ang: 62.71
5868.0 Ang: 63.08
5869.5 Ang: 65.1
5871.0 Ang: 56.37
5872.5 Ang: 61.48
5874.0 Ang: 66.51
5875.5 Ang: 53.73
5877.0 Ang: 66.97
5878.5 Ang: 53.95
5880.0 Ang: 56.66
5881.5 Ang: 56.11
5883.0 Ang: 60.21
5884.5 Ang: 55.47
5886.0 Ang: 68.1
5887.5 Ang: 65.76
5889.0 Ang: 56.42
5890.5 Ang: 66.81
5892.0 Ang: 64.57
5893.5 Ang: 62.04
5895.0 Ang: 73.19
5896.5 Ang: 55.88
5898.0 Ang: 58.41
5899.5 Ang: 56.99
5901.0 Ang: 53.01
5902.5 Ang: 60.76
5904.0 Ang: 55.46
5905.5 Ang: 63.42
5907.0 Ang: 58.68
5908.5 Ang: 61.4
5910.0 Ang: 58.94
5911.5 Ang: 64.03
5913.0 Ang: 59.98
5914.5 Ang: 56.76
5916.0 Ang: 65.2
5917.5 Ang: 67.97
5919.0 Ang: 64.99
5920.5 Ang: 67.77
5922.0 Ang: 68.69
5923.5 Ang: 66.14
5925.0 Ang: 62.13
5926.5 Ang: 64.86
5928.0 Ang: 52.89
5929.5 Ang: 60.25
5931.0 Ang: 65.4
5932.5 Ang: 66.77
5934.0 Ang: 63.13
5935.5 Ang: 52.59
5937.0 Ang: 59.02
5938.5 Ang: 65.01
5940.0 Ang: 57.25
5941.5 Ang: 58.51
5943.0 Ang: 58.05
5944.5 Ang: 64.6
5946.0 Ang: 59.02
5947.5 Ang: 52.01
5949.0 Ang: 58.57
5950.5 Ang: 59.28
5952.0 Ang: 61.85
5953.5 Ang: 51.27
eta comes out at 5947.5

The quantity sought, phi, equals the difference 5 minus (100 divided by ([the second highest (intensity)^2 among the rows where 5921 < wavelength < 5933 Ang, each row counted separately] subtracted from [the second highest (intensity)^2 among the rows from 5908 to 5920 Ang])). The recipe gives 5.5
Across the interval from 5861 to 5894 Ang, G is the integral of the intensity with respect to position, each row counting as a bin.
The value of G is 2016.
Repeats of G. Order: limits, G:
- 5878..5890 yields 712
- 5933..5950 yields 1003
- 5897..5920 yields 1390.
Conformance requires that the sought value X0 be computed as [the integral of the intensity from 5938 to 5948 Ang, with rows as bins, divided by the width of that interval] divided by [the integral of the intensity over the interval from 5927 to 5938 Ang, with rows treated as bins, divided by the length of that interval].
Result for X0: 0.98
